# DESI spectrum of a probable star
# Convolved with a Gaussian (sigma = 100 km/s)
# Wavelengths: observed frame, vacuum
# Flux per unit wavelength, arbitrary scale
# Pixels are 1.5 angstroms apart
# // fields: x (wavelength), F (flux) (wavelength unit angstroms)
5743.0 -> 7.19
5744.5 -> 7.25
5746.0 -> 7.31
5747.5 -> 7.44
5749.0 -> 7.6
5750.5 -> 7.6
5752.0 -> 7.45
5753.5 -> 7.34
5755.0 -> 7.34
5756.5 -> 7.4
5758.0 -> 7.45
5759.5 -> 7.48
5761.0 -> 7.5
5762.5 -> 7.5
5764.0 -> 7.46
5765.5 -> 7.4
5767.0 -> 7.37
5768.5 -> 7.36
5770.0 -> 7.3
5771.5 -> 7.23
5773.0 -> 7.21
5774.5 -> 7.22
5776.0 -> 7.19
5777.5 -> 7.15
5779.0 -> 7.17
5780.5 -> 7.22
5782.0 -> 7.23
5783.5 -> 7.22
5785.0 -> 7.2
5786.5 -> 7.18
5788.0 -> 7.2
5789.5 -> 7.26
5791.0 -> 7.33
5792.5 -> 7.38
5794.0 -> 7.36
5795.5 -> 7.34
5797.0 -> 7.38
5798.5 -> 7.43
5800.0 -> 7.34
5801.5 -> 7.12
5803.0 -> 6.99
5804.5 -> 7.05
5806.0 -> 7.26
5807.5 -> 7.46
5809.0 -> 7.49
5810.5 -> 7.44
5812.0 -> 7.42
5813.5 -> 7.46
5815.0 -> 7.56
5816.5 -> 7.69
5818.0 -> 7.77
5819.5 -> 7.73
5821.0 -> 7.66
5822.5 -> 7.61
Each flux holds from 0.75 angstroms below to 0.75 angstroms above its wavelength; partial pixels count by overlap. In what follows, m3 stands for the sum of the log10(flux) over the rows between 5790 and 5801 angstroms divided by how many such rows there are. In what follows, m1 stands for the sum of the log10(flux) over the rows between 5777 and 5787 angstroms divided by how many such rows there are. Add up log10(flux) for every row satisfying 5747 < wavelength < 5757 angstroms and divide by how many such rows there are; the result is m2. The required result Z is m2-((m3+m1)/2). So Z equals 0.010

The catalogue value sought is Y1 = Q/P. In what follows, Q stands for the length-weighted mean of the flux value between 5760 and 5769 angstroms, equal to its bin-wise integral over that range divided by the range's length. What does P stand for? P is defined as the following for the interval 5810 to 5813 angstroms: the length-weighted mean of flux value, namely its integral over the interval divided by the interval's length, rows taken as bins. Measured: 1.00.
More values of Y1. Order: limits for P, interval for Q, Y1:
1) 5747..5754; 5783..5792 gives 0.97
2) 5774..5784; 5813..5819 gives 1.06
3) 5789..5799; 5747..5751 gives 1.03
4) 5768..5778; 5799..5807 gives 0.99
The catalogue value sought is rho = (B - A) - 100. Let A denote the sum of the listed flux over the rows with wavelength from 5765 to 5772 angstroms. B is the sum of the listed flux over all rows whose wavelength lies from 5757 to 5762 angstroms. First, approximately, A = 37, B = 22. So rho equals -114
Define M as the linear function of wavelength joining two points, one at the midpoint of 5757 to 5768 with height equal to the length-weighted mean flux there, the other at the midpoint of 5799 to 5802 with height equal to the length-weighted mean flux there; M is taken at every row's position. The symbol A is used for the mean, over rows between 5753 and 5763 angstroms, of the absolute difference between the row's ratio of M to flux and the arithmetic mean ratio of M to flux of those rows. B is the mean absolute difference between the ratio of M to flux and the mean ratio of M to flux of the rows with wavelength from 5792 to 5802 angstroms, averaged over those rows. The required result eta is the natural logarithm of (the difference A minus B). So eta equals -6.1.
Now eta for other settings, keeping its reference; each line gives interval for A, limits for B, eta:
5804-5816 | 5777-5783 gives -4.4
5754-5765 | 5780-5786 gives -5.0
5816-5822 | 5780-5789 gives -5.8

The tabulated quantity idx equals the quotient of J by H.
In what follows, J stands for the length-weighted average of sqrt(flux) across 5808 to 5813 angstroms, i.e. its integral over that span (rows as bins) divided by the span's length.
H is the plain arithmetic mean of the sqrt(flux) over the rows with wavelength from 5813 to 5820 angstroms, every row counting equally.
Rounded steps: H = 2.764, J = 2.73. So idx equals 0.99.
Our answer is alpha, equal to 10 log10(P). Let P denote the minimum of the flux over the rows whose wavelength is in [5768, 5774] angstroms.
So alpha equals 8.58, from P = 7.21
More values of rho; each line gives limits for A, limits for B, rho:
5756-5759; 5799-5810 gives -64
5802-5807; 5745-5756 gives -69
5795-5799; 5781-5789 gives -86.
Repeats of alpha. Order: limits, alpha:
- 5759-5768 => 8.67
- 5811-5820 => 8.70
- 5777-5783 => 8.54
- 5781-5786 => 8.57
